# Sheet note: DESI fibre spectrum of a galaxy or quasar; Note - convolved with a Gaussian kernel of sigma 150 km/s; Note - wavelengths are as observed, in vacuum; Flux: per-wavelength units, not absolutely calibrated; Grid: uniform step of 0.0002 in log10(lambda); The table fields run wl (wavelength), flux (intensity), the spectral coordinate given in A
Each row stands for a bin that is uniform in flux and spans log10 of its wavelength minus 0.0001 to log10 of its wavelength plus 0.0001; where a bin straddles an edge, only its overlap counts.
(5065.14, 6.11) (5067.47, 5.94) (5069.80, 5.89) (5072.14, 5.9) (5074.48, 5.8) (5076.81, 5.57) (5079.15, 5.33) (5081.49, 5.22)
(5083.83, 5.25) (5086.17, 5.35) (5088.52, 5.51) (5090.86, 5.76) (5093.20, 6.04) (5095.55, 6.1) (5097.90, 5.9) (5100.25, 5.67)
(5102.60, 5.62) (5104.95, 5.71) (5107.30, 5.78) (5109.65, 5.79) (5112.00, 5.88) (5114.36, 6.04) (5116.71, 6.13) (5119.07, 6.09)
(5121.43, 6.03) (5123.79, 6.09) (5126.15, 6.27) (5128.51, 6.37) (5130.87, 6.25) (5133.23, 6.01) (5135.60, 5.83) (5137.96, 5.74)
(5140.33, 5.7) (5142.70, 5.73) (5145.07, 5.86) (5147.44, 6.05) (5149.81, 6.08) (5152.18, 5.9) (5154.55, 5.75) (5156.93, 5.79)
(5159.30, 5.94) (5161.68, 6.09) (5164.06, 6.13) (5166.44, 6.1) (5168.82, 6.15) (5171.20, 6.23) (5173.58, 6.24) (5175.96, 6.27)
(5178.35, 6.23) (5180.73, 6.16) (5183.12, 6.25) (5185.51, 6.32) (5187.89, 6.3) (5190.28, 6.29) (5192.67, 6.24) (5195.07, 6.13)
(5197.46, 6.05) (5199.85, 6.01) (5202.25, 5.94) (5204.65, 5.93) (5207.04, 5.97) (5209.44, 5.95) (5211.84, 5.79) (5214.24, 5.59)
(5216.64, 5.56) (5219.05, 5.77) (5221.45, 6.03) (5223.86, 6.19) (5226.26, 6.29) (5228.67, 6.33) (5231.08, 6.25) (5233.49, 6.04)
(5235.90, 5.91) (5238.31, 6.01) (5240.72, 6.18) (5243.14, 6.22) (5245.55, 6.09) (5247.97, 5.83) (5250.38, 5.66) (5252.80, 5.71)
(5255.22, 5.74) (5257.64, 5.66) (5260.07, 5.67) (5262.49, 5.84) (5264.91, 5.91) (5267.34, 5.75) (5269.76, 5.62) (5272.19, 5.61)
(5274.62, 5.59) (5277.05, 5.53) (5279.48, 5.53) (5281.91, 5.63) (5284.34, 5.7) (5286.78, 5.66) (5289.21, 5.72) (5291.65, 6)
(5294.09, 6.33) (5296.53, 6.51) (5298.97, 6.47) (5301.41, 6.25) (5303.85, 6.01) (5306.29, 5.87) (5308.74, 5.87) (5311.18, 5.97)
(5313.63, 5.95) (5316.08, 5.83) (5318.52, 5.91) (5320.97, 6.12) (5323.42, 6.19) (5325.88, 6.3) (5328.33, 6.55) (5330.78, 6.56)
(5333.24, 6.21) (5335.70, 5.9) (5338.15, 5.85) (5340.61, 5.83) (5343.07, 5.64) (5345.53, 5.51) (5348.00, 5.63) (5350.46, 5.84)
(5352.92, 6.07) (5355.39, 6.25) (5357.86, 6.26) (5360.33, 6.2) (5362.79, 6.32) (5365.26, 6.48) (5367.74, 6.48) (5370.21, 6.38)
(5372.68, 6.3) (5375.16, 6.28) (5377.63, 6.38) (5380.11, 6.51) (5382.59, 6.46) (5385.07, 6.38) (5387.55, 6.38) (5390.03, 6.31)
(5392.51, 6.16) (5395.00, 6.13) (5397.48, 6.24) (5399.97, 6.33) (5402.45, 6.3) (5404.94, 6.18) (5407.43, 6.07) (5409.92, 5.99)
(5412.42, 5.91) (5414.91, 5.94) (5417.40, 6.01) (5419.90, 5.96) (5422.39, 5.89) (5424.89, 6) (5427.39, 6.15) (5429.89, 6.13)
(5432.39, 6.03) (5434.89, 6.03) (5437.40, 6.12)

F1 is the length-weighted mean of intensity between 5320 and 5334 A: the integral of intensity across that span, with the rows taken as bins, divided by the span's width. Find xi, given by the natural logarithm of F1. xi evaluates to 1.845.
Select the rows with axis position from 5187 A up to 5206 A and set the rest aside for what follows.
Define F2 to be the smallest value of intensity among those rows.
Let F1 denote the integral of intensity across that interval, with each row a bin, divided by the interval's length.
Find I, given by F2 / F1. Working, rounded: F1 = 6.11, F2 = 5.93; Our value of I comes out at 0.971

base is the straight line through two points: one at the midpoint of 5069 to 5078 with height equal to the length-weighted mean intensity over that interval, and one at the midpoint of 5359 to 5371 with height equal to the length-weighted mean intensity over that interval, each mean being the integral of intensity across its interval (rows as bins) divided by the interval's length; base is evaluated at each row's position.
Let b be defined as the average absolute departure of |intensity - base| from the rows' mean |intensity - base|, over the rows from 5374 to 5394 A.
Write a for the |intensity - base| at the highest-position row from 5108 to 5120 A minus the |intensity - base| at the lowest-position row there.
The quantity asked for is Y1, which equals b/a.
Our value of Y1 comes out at 0.4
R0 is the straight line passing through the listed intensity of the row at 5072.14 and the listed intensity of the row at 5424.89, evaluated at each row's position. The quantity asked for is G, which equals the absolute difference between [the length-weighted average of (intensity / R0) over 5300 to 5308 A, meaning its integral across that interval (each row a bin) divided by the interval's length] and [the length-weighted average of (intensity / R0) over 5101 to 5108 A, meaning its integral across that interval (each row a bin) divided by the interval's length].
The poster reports 0.05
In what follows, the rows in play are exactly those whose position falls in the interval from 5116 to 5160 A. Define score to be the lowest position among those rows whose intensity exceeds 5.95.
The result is 5116.71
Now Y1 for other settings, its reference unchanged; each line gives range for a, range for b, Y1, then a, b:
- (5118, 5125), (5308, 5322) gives -7.4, -0.01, 0.071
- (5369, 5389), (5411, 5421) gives 0.8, 0.03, 0.026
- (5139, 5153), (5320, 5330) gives -0.4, -0.18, 0.078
